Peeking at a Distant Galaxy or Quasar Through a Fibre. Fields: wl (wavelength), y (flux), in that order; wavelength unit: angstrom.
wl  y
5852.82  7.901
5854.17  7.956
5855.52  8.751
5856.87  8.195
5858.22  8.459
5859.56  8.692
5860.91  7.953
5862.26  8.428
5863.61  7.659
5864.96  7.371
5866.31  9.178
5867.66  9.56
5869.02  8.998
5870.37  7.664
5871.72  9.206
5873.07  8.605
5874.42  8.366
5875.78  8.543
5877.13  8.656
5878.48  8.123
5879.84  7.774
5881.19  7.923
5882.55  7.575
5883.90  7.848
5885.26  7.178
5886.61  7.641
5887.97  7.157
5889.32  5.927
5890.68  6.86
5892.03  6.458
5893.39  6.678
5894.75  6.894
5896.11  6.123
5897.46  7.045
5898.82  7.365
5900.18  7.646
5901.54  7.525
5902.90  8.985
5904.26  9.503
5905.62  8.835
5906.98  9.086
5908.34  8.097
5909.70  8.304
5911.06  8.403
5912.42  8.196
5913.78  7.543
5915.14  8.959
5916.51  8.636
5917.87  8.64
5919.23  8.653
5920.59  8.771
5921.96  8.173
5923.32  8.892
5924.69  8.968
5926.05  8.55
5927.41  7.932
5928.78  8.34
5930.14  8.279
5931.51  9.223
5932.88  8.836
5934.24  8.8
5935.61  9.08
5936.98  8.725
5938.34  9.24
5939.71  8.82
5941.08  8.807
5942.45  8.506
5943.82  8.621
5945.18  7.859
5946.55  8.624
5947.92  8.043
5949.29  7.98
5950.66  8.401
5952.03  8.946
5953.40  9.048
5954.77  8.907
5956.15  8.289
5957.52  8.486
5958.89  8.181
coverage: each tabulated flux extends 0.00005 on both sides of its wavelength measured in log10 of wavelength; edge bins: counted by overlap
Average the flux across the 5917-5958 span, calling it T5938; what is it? 8.6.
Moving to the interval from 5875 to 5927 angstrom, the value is 8.0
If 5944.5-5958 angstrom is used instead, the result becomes 8.5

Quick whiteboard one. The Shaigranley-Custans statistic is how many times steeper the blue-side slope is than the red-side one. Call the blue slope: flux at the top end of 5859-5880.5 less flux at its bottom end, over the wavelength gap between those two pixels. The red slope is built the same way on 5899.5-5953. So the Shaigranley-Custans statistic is -1.8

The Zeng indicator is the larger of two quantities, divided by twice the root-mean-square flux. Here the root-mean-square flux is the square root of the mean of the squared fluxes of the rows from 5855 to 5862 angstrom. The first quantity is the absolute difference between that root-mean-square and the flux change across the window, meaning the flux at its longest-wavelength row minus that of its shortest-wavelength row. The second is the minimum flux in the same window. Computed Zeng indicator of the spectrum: 0.547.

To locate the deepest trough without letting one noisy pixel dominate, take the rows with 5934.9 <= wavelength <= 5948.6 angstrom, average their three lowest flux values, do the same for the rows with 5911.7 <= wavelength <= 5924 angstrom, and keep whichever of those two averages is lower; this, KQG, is 7.97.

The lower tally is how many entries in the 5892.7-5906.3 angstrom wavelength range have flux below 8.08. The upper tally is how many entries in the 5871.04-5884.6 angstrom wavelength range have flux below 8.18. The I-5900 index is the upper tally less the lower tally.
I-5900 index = -2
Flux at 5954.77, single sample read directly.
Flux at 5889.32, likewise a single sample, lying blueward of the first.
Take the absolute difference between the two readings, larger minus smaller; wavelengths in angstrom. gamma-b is 3.0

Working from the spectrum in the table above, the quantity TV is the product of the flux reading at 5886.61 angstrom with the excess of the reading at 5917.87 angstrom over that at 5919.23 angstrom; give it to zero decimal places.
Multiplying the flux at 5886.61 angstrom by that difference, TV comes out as 0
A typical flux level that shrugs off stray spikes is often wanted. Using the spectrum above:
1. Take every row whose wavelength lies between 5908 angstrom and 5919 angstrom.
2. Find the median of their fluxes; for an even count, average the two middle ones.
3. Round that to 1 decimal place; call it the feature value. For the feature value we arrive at 8.4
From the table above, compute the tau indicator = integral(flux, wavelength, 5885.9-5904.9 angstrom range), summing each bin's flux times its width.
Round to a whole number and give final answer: 138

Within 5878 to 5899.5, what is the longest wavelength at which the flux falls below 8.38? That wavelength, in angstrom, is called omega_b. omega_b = 5898.82 angstrom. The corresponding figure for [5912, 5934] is 5930.14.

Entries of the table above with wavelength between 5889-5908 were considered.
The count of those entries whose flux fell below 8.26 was 10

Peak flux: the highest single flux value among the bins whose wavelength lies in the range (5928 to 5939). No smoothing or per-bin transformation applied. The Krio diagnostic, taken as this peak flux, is 9.24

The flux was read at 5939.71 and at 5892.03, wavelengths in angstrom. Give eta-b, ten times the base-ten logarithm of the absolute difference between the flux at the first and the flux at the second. 3.7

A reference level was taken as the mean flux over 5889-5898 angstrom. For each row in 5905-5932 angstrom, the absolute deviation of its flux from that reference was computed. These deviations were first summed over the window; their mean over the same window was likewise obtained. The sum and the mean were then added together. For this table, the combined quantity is 41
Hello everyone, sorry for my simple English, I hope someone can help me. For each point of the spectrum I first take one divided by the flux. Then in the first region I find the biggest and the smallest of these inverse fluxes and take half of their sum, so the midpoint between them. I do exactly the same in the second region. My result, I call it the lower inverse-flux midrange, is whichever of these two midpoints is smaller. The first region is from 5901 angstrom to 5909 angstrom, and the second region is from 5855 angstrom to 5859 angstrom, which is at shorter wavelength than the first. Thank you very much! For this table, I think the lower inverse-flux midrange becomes 0.118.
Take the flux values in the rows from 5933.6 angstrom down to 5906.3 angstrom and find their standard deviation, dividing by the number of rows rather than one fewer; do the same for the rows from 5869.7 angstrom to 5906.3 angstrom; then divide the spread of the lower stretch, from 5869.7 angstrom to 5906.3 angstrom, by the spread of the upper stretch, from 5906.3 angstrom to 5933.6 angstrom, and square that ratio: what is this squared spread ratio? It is 4.9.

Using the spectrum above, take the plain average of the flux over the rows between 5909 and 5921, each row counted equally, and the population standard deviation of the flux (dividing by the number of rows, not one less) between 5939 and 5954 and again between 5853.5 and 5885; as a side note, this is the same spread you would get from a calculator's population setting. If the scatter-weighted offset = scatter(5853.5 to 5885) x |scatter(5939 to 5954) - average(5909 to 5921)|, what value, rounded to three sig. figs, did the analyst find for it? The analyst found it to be 4.59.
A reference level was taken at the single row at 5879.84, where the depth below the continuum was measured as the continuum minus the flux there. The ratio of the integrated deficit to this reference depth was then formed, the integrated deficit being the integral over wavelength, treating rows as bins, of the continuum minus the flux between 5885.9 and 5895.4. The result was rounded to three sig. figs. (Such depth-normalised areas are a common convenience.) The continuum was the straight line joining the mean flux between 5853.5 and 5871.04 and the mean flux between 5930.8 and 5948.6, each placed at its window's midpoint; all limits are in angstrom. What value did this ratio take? 23.8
